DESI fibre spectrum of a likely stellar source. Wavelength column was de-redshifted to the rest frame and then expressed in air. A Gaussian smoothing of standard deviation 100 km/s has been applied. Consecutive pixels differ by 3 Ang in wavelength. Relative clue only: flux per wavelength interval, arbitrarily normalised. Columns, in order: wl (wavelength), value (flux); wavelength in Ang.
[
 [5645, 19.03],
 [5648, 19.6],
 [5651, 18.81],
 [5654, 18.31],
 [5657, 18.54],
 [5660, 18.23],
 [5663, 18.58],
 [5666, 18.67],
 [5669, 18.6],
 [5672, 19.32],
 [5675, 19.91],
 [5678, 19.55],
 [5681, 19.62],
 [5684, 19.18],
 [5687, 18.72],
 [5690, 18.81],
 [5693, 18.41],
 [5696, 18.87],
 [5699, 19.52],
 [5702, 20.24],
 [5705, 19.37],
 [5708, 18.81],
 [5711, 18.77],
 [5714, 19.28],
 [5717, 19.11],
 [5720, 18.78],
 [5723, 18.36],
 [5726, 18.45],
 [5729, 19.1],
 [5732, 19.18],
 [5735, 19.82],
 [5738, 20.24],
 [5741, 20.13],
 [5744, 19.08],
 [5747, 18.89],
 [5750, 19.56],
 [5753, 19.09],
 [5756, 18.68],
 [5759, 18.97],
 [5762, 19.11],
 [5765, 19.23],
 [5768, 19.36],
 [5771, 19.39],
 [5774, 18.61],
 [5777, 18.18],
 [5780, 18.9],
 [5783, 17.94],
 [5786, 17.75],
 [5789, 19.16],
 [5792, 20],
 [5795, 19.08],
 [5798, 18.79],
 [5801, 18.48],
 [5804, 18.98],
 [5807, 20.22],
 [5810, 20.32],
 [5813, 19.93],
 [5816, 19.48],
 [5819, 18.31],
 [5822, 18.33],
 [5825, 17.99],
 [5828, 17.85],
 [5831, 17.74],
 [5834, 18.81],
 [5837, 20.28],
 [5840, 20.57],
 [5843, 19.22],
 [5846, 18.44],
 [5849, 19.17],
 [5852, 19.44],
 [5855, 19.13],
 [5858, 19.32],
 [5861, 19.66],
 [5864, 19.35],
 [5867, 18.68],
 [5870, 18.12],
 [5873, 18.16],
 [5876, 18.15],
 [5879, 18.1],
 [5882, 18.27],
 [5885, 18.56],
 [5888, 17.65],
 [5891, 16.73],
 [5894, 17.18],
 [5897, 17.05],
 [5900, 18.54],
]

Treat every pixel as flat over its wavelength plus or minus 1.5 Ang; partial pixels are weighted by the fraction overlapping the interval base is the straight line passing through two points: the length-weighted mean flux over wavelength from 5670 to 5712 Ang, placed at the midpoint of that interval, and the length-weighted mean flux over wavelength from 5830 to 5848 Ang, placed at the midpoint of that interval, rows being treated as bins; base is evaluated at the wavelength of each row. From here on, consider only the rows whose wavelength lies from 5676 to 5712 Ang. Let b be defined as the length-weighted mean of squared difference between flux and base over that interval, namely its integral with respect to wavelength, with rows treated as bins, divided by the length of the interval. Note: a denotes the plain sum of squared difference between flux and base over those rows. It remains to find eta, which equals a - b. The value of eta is 3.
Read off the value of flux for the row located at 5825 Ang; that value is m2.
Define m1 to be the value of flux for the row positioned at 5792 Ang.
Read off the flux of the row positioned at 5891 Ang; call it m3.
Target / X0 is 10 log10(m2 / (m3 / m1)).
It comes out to 13.3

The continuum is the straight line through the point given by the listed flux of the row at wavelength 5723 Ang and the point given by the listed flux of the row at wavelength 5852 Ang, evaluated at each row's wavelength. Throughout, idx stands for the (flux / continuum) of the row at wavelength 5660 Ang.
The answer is 1.02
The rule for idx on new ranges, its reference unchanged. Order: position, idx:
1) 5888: 0.89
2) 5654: 1.03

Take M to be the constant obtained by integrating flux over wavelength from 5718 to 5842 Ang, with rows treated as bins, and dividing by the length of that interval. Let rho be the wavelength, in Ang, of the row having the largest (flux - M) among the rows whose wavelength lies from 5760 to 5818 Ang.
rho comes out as 5810 Ang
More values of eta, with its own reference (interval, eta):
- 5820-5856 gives 9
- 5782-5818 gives 7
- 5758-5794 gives 6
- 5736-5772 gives 2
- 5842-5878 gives 4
